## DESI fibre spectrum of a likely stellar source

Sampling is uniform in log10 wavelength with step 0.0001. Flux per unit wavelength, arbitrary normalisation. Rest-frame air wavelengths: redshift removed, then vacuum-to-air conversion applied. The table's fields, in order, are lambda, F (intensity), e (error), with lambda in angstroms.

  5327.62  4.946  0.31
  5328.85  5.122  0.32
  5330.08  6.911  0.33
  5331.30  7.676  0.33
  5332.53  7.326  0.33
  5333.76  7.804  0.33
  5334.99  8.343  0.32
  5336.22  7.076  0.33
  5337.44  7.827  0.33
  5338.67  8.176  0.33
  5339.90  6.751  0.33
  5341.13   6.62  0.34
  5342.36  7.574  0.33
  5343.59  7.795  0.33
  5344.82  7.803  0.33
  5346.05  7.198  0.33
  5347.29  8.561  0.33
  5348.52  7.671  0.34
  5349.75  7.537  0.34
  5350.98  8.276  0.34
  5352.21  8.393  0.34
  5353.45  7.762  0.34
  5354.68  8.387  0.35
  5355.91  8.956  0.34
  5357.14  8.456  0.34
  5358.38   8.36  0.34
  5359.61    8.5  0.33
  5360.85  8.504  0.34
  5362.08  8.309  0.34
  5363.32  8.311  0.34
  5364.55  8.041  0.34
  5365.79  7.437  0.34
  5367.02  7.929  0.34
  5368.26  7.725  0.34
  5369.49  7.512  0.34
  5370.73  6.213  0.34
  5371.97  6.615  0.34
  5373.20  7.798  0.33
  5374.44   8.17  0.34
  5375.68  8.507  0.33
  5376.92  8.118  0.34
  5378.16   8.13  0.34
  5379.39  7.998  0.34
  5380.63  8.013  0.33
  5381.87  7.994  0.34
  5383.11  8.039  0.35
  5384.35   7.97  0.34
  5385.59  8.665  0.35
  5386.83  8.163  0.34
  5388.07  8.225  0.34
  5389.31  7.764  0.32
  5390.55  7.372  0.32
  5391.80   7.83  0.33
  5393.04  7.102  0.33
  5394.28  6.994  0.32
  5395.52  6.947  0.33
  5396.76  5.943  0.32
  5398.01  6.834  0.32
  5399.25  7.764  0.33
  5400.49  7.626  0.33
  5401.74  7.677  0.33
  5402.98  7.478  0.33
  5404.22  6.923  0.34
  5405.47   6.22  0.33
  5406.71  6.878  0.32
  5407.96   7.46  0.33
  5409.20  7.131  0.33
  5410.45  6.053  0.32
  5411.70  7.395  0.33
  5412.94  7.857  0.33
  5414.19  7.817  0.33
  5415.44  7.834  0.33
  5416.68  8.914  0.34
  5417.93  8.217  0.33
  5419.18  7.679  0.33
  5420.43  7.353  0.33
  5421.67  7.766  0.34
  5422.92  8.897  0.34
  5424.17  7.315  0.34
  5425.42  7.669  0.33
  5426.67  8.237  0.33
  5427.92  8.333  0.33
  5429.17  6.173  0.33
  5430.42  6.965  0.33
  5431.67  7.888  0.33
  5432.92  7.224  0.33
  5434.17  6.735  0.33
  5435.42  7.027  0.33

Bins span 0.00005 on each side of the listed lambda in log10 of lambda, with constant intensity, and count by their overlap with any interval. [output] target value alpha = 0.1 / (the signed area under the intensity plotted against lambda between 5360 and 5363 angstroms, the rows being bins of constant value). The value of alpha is 0.0040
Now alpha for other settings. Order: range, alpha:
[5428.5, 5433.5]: 0.0028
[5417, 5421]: 0.0032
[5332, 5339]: 0.0018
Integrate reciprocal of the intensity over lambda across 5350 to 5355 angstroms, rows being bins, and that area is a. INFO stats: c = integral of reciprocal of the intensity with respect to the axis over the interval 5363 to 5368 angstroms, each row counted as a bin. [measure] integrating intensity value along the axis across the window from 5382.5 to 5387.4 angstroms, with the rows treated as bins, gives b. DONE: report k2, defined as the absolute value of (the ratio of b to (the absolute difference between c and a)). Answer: 2009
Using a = 0.615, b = 40.2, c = 0.635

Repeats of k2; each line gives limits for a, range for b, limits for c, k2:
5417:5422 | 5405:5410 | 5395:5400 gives 377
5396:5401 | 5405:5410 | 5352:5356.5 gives 191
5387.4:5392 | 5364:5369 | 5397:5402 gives 413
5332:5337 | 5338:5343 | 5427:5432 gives 1131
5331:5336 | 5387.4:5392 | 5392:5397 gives 432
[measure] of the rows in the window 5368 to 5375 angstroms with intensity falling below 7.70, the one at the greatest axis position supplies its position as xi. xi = 5371.97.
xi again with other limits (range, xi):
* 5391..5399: 5398.01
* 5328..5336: 5332.53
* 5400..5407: 5406.71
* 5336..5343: 5342.36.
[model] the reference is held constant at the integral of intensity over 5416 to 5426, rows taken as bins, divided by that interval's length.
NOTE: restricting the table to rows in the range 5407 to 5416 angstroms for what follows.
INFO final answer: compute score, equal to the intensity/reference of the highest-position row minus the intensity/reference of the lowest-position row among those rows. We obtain 0.05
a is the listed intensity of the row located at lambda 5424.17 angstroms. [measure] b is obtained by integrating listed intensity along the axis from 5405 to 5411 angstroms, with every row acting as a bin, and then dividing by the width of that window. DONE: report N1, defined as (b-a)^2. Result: 0.30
